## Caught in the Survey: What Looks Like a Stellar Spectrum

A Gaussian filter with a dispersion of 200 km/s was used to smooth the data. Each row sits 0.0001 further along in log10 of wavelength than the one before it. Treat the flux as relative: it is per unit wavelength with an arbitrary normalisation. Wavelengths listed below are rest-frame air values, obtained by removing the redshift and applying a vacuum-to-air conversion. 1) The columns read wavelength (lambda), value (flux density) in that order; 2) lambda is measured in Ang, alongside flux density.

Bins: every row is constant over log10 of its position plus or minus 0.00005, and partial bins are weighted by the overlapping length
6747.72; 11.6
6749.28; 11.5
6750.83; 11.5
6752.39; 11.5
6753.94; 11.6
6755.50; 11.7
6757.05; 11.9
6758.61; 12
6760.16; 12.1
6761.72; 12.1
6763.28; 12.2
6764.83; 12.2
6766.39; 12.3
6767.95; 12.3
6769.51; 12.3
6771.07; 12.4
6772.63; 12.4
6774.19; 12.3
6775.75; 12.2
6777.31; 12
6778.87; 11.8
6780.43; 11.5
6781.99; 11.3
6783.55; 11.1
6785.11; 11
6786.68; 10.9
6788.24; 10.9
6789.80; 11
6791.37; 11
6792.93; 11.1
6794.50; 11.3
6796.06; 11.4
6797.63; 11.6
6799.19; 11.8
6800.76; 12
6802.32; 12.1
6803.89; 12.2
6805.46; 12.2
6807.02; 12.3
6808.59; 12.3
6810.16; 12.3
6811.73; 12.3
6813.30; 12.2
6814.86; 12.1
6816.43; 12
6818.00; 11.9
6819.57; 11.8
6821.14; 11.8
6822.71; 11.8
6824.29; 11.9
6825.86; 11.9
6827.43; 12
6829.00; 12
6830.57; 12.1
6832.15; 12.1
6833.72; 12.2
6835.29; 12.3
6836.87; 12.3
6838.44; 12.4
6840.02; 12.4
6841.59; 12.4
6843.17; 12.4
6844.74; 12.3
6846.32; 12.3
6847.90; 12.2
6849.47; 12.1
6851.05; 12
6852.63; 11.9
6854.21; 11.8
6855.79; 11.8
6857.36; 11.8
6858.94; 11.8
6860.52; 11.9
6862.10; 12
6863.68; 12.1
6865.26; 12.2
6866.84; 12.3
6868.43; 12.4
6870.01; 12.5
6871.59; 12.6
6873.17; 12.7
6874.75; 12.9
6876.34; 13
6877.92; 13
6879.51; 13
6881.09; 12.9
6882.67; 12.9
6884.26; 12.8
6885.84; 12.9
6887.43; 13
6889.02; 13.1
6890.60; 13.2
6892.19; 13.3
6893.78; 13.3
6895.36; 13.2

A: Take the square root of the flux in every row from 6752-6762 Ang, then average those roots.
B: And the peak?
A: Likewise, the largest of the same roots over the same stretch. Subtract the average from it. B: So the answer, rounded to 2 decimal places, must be 0.04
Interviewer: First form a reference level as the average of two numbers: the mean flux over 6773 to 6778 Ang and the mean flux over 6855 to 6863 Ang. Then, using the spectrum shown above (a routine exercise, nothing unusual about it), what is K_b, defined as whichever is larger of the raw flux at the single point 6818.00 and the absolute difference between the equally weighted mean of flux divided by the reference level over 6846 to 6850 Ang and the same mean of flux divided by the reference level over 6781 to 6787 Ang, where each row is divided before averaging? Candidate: 11.9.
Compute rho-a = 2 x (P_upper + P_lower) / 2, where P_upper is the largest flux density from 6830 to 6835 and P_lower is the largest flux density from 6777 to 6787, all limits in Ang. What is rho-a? 24.2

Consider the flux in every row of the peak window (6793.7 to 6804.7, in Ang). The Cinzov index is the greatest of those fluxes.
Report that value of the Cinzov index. 12.2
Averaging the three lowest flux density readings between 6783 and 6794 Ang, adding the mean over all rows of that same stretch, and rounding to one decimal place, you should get 21.9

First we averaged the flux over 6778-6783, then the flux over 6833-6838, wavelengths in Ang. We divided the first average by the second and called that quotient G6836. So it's 0.94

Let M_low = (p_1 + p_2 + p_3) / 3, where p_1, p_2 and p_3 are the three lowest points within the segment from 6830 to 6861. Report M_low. 11.8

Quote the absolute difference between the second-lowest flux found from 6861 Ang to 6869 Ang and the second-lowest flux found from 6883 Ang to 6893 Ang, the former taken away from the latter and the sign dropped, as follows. 0.80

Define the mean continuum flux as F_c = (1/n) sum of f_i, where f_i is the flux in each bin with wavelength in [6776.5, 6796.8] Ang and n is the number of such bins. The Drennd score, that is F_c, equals 11.3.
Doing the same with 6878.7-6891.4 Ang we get 13.0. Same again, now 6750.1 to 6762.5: 11.8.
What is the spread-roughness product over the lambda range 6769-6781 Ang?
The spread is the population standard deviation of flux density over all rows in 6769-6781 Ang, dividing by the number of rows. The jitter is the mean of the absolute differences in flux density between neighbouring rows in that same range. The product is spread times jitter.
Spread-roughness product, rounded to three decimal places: 0.043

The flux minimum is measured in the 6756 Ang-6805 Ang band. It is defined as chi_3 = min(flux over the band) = 10.9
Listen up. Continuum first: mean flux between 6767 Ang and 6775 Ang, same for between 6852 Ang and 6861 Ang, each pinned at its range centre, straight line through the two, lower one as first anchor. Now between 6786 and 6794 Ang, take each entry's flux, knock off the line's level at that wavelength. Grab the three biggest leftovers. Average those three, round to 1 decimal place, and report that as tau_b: -1.2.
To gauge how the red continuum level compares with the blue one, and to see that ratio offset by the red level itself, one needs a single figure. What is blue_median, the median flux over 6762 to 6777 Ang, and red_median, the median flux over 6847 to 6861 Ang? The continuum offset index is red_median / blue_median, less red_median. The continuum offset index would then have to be -10.9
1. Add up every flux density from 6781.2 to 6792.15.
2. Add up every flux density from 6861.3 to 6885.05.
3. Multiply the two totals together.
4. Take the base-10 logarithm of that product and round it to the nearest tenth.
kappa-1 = 4.2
